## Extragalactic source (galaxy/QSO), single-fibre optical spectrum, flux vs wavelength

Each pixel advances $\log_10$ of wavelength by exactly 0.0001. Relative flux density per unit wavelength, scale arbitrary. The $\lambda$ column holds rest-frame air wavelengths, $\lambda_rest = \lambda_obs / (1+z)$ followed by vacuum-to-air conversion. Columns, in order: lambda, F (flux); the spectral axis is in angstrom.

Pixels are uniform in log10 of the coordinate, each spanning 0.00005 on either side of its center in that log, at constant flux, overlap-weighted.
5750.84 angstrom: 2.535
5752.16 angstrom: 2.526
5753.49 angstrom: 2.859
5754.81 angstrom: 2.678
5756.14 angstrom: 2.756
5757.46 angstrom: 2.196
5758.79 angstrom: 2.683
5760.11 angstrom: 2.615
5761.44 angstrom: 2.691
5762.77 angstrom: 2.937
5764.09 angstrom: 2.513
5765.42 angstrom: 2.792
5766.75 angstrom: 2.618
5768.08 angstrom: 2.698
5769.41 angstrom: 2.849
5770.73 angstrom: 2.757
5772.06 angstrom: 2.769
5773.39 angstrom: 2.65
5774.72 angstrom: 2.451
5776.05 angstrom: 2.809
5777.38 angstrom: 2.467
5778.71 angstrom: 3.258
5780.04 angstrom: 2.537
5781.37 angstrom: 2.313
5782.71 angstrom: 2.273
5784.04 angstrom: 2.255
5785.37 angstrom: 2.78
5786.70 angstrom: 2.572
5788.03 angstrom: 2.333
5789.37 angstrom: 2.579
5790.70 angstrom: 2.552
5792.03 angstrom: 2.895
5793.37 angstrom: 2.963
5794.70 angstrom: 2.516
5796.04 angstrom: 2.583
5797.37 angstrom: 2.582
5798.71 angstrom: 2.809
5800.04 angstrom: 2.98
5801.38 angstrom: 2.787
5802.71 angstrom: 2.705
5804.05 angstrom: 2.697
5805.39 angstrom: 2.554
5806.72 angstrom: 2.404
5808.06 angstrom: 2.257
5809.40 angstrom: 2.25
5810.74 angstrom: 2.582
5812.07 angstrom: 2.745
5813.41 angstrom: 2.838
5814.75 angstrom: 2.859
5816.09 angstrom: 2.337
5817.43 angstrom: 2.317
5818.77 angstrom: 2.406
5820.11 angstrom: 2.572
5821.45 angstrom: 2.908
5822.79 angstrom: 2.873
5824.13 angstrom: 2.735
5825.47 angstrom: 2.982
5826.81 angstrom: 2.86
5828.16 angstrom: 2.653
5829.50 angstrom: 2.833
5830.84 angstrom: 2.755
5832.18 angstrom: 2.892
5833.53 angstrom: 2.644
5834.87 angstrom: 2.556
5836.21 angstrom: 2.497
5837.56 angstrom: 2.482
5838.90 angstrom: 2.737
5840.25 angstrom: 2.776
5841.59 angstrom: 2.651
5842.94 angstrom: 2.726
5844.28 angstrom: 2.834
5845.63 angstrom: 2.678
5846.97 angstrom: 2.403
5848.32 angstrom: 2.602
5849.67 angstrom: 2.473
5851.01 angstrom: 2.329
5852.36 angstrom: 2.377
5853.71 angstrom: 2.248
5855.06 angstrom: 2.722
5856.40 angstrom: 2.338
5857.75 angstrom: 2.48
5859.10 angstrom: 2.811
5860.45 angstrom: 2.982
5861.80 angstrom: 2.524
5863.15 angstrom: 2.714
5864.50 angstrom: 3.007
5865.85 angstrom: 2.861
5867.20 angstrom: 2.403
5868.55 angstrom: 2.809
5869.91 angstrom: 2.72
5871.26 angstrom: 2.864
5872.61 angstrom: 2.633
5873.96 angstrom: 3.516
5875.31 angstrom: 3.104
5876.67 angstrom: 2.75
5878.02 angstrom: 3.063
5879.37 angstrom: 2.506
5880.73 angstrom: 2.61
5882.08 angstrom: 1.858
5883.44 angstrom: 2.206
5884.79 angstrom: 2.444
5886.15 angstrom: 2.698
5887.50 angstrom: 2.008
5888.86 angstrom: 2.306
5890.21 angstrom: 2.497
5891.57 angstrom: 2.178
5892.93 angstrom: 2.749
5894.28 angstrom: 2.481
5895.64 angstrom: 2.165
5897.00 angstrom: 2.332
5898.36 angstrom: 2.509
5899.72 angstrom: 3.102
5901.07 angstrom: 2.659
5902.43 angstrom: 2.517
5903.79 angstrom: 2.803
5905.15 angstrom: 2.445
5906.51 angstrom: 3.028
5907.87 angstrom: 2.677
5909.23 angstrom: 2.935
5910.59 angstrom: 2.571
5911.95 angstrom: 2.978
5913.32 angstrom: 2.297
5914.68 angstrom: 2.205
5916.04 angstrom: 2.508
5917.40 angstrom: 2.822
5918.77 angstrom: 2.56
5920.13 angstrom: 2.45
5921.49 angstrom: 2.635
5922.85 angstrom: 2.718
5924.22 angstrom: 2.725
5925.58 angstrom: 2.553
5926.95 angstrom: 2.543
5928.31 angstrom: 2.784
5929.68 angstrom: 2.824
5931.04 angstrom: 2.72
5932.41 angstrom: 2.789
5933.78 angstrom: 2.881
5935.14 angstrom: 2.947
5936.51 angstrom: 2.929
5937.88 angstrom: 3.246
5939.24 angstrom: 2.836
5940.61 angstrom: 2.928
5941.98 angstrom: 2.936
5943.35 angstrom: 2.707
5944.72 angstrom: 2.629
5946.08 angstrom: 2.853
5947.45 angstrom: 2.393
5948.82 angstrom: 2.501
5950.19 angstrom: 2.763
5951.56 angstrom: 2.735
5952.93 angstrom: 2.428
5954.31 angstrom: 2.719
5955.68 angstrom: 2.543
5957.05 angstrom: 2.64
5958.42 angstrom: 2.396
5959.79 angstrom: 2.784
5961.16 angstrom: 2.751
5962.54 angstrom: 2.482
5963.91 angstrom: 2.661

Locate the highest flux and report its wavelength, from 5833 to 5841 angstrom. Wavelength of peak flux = 5840.25 angstrom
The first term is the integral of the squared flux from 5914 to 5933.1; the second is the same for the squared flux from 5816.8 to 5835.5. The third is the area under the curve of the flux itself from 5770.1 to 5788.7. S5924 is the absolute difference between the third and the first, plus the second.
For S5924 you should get 223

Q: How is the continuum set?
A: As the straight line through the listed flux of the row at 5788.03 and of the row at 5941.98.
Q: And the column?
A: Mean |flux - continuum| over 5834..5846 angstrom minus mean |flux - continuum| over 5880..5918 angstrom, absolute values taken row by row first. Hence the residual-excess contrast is -0.17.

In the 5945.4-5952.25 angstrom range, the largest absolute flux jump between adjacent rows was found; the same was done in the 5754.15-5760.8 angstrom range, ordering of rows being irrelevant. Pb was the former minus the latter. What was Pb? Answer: -0.1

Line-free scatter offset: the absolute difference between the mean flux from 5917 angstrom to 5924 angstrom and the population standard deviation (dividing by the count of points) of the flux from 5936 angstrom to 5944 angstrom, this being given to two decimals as 2.47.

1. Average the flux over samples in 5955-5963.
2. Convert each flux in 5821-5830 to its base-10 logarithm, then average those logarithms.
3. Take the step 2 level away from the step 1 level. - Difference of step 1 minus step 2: 2.15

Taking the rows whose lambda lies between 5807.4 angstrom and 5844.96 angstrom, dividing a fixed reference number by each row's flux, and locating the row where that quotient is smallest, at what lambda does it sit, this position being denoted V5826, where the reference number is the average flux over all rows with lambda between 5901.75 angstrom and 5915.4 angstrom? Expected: 5825.47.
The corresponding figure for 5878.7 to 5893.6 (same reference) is 5892.93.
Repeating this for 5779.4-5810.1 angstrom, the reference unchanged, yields 5800.04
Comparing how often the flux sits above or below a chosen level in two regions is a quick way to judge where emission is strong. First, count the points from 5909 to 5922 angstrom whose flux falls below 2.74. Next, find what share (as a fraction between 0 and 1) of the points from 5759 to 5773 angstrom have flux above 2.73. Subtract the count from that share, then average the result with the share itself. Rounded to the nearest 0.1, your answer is -3.0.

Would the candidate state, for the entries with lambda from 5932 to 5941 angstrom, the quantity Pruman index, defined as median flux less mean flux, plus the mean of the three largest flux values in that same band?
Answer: 3.03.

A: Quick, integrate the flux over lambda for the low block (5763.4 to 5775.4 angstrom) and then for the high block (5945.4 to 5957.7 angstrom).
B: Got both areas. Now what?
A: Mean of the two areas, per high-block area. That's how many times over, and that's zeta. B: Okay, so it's 1.00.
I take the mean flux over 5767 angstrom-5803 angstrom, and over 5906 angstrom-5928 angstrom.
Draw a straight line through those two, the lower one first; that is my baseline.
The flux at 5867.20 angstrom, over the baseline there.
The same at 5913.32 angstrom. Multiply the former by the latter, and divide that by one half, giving 1.58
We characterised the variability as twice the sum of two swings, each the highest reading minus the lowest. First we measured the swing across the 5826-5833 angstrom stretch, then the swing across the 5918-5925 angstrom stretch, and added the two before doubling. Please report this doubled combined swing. 1.0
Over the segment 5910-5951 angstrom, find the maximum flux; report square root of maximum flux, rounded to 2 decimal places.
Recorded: 1.80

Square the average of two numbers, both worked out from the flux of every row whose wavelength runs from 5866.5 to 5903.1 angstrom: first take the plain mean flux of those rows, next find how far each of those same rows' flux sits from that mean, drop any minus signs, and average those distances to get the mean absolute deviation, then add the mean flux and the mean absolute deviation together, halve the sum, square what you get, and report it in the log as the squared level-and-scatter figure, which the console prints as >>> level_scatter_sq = 2.04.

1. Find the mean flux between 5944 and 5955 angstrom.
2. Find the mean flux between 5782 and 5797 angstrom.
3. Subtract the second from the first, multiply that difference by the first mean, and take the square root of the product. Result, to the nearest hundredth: 0.38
